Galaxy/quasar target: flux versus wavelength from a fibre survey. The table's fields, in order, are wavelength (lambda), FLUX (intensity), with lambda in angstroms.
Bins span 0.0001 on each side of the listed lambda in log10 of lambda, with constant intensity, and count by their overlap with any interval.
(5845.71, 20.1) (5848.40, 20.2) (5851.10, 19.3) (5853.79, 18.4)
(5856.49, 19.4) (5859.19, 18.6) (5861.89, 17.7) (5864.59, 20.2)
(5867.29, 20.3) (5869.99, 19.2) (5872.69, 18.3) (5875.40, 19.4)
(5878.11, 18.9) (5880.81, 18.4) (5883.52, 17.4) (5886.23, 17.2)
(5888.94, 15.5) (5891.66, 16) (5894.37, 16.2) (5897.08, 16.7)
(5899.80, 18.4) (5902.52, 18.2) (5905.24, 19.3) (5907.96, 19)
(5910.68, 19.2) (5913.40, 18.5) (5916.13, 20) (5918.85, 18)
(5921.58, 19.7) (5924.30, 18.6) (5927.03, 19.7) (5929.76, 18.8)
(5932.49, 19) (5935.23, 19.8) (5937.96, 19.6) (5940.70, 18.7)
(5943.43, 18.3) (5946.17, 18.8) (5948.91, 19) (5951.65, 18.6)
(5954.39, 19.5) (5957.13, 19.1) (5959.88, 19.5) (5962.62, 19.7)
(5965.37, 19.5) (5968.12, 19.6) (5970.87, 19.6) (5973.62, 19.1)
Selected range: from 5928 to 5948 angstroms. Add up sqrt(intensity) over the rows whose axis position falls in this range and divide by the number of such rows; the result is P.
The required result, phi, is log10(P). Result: 0.639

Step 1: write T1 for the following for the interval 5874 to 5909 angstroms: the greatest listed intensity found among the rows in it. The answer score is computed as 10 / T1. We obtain 0.515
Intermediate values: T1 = 19.4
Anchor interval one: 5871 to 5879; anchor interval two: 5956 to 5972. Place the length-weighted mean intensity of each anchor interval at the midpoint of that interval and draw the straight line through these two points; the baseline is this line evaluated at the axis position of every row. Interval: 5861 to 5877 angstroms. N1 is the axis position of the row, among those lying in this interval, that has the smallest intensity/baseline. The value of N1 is 5861.89 angstroms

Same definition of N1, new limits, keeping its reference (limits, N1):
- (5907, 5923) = 5918.85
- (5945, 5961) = 5951.65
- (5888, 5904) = 5888.94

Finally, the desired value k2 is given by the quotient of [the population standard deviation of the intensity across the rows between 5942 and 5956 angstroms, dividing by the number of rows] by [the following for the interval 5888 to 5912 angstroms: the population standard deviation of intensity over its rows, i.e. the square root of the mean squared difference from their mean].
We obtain 0.28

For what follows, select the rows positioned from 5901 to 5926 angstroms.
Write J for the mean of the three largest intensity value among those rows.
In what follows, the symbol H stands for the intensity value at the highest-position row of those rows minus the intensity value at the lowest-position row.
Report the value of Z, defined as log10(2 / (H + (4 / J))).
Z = 0.5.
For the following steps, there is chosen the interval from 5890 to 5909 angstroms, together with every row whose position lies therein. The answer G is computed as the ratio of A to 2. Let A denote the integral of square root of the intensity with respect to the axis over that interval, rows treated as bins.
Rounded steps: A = 79.7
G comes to 39.9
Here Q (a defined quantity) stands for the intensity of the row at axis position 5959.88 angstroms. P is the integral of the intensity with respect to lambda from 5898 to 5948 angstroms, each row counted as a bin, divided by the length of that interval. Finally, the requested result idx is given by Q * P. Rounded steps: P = 19.0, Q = 19.5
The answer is 370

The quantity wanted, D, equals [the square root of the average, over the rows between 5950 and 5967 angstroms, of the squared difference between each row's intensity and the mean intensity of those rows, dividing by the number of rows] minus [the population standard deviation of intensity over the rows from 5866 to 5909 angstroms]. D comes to -1.0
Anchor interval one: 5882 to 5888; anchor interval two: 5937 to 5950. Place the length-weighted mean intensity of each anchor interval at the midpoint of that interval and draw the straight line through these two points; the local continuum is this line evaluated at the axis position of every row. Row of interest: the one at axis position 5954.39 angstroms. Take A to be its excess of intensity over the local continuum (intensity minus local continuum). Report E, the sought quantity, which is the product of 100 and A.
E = 34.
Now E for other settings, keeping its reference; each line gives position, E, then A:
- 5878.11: 189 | 1.9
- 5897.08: -85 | -0.8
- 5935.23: 118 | 1.2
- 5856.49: 300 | 3.0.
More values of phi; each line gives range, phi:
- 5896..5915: 0.633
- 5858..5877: 0.640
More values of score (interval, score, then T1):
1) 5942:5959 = 0.513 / 19.5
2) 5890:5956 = 0.500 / 20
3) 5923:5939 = 0.505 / 19.8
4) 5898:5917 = 0.500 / 20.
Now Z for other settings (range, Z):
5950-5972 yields 0.2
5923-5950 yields 0.5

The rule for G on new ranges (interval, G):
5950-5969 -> 41.8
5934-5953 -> 41.4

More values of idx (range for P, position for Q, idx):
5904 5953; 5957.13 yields 364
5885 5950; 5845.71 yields 370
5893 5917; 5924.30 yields 341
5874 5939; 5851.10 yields 355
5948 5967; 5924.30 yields 359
